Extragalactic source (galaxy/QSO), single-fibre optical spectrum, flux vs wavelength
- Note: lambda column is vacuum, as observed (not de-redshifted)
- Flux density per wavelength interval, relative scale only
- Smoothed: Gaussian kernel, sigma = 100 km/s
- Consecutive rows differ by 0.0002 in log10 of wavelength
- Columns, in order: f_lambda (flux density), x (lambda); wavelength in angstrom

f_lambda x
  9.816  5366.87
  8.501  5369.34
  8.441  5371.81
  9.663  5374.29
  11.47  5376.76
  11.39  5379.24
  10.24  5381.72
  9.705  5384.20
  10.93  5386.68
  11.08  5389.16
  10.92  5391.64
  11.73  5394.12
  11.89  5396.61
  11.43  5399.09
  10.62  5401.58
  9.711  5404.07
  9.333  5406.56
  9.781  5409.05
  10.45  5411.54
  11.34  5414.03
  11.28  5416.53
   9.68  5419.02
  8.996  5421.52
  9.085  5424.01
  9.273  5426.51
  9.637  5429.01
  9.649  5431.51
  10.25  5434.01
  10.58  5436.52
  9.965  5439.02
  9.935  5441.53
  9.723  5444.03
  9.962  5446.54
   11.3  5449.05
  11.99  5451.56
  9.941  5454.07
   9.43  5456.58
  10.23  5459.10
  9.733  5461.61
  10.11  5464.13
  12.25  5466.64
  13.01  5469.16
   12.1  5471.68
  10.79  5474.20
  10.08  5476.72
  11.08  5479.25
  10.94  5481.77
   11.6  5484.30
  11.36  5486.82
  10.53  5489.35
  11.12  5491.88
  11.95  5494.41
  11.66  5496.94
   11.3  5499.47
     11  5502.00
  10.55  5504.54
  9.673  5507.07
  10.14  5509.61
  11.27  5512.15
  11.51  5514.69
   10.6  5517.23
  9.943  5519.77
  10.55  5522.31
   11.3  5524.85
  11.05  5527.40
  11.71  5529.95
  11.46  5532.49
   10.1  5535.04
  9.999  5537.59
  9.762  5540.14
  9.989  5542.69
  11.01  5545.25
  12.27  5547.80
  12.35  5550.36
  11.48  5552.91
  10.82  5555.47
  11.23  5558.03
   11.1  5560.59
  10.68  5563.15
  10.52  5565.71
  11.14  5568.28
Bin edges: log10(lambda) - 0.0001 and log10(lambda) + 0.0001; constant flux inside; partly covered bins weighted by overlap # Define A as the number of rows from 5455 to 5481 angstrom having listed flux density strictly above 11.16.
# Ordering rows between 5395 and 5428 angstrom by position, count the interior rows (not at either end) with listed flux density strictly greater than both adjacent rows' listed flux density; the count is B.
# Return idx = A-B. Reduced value 2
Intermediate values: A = 3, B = 1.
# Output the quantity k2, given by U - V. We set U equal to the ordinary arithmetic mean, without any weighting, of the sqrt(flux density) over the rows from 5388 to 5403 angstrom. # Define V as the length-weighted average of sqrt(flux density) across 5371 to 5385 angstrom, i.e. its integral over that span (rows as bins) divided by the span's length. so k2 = 0.17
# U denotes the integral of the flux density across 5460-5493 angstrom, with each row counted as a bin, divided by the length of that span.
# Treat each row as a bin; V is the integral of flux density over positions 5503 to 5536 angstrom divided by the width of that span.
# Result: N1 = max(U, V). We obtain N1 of 11.12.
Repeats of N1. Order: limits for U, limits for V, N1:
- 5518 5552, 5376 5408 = 10.89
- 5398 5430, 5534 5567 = 10.87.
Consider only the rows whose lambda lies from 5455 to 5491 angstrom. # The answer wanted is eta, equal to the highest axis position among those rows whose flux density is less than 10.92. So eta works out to 5489.35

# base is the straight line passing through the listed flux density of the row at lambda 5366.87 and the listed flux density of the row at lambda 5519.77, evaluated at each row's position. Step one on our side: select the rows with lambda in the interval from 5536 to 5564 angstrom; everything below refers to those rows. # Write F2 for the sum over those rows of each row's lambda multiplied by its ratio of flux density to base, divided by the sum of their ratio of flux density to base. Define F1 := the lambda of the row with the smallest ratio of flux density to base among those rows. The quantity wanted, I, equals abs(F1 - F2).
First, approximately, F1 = 5540.14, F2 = 5550.6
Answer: 10.5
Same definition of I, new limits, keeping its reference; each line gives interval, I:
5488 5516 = 5.2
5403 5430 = 5.2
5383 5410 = 10.2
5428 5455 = 12.8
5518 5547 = 7.8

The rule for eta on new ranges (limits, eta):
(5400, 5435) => 5434.01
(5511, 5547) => 5542.69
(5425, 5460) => 5459.10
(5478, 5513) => 5509.61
